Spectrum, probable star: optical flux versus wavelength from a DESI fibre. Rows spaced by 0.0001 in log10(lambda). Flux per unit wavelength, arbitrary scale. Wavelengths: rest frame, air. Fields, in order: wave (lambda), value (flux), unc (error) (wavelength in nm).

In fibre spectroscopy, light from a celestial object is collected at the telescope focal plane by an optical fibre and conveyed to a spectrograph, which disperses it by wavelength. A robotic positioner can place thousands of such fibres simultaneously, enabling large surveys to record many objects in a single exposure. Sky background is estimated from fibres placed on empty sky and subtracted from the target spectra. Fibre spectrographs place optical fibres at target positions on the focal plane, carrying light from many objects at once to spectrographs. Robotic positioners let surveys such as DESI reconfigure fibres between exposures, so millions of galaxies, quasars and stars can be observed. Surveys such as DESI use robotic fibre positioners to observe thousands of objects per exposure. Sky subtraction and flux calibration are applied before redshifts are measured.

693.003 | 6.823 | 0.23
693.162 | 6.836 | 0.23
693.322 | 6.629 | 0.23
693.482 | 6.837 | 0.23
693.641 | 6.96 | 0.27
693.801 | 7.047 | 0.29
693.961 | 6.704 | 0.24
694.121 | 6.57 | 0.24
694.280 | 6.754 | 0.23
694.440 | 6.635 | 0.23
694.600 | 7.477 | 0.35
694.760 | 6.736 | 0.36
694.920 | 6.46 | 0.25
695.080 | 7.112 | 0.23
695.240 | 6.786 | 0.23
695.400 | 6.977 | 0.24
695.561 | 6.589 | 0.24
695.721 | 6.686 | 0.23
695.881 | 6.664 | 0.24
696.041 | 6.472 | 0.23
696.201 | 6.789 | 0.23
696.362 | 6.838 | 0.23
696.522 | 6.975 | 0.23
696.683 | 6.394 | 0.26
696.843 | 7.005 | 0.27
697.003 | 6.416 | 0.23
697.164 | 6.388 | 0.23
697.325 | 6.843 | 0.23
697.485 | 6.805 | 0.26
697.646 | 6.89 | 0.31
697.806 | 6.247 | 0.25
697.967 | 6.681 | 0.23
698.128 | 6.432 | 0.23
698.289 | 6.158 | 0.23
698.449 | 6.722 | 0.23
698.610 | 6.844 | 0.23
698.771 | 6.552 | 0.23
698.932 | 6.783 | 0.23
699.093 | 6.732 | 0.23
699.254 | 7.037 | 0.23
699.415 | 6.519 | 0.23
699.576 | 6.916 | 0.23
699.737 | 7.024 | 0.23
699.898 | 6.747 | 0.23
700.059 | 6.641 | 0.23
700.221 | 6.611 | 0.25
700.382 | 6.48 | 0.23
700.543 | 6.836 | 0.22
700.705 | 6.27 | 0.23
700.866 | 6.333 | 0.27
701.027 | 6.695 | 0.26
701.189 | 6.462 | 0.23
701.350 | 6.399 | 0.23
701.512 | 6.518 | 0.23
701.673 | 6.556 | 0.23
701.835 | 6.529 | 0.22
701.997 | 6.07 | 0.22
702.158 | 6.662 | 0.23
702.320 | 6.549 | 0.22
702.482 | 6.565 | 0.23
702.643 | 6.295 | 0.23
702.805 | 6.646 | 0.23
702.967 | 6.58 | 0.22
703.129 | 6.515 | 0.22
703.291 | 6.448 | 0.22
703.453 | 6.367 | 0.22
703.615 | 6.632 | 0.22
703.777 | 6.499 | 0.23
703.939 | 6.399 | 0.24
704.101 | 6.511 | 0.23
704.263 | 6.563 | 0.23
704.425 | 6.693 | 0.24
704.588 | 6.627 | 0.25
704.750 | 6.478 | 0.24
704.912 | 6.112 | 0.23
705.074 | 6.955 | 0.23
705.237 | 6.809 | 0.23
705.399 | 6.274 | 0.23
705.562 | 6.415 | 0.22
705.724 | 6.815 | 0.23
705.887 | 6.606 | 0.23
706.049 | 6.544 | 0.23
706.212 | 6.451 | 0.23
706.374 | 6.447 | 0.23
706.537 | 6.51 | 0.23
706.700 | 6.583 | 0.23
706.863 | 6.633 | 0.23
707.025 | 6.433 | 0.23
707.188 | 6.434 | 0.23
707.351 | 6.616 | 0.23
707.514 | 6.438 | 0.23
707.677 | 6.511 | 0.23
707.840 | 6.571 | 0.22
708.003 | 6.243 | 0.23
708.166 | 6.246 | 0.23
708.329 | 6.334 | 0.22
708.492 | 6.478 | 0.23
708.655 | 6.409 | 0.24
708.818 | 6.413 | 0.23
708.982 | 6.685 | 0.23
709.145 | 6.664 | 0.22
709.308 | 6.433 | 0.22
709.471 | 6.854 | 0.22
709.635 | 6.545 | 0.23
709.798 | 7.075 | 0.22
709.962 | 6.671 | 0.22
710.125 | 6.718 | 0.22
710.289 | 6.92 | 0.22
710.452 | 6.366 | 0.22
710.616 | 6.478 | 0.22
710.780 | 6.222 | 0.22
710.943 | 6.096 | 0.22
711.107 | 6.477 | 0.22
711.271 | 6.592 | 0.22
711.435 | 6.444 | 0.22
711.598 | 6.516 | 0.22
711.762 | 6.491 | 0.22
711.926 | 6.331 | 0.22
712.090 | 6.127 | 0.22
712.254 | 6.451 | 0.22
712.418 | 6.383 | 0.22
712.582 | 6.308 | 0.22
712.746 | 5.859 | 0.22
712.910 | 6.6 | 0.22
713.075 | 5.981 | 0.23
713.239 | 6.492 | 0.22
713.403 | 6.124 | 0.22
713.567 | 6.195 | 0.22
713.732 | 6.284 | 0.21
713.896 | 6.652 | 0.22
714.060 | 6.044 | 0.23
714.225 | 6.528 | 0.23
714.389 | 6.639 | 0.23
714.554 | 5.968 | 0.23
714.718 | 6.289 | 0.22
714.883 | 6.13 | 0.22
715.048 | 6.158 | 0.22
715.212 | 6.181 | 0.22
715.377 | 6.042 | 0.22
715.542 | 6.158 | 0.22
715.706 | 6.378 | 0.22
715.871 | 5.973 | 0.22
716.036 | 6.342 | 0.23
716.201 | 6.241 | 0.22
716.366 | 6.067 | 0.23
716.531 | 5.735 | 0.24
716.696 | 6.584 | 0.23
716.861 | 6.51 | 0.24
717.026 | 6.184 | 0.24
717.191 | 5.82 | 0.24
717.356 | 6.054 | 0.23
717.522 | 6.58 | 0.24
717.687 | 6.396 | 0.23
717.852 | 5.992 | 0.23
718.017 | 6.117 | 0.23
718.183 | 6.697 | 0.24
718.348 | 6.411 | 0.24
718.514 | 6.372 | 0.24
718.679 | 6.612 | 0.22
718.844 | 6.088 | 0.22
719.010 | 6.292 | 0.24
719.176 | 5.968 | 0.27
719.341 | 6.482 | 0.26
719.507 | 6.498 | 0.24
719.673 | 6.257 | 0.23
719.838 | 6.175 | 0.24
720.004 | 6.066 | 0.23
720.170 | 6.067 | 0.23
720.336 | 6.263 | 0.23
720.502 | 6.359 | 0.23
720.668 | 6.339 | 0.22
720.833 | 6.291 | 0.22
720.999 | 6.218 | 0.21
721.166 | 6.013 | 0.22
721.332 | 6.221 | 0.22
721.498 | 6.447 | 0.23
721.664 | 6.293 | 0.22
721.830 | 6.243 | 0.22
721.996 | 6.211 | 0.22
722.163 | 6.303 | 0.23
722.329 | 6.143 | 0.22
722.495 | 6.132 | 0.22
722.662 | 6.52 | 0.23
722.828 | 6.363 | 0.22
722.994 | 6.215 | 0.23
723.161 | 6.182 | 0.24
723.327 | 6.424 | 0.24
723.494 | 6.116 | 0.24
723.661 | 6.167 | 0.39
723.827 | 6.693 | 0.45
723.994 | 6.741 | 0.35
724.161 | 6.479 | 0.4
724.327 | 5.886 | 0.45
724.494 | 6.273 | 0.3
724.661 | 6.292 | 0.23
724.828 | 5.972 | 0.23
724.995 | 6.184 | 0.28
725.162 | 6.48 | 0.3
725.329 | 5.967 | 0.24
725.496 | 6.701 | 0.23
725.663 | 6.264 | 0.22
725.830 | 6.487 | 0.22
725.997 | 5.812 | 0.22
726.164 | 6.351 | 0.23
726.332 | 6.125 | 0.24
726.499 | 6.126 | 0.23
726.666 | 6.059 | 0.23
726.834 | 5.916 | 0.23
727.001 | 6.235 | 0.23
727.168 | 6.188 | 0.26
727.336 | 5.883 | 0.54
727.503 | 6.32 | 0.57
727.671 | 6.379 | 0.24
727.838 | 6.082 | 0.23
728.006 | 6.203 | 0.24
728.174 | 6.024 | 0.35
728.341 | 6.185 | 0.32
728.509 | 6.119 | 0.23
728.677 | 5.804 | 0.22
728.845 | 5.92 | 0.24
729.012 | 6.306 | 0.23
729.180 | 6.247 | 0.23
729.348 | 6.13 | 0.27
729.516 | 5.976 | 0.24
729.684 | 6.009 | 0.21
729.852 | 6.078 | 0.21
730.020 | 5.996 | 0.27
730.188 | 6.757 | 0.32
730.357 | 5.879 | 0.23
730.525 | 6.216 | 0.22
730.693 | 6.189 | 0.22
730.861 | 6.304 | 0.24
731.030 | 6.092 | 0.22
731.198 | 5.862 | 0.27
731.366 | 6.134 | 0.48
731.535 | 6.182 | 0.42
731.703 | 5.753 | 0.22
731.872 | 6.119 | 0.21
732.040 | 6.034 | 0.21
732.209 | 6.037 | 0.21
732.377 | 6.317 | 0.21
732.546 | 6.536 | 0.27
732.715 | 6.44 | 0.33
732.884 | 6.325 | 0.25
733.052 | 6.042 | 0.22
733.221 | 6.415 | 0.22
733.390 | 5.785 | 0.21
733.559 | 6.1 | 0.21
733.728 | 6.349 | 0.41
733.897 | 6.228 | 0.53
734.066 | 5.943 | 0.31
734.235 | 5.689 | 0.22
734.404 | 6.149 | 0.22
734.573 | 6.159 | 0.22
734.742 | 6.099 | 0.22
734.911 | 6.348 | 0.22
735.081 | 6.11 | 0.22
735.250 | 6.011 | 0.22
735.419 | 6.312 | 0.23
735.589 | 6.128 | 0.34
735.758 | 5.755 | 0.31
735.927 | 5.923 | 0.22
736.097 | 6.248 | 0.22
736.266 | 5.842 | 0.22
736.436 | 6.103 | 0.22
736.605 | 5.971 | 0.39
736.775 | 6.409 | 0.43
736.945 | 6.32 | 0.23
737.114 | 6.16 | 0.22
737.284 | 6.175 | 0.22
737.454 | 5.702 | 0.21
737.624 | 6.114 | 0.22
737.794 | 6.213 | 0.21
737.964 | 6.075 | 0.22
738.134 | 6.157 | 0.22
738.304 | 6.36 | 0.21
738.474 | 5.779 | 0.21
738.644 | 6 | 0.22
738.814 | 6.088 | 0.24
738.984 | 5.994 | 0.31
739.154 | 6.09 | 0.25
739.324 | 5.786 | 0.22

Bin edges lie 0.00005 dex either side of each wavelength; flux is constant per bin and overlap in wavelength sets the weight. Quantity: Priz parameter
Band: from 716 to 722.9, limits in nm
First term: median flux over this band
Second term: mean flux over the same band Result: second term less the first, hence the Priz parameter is 0.00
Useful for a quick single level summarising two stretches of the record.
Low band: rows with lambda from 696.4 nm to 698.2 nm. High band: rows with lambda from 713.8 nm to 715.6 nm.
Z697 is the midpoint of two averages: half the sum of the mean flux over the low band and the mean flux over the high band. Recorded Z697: 6.45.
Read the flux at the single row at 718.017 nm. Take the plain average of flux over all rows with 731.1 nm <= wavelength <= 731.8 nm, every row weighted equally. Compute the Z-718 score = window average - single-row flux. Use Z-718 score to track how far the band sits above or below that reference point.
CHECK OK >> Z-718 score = -0.13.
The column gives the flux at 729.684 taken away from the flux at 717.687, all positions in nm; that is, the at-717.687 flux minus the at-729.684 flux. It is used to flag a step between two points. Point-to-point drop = 0.39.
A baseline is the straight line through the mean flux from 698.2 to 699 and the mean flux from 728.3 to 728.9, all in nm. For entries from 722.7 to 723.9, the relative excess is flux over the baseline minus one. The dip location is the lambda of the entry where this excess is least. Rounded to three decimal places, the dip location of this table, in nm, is 723.494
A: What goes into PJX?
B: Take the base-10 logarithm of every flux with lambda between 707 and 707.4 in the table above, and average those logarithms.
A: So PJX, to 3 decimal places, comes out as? 0.812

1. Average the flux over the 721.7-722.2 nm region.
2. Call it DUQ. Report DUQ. 6.25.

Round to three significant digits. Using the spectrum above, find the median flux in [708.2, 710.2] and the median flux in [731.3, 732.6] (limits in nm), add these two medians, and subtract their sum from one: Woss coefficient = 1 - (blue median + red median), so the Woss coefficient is -11.7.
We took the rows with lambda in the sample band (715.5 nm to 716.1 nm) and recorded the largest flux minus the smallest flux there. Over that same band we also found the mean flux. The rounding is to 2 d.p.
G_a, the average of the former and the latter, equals 3.31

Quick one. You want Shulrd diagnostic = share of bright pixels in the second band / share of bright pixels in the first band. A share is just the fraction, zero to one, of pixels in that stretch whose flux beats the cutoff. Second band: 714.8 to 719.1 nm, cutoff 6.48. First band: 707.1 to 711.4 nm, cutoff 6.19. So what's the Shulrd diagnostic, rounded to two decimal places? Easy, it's 0.20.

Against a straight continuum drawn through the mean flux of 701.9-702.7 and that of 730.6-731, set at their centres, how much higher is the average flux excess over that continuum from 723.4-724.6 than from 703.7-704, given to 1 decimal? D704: 0.0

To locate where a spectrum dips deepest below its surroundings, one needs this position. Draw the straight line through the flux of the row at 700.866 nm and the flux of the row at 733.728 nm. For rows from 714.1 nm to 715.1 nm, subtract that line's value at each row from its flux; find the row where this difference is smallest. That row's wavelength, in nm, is 714.554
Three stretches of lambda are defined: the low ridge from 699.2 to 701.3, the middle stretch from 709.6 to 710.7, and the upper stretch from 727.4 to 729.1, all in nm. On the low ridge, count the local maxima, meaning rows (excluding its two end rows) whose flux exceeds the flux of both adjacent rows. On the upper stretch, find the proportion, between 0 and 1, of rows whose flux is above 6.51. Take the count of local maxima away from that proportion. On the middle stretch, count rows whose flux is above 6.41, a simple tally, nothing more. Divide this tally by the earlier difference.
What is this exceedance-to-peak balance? -2.0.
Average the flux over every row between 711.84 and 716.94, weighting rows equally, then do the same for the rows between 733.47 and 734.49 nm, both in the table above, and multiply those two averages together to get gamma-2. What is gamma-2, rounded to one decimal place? 38.0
